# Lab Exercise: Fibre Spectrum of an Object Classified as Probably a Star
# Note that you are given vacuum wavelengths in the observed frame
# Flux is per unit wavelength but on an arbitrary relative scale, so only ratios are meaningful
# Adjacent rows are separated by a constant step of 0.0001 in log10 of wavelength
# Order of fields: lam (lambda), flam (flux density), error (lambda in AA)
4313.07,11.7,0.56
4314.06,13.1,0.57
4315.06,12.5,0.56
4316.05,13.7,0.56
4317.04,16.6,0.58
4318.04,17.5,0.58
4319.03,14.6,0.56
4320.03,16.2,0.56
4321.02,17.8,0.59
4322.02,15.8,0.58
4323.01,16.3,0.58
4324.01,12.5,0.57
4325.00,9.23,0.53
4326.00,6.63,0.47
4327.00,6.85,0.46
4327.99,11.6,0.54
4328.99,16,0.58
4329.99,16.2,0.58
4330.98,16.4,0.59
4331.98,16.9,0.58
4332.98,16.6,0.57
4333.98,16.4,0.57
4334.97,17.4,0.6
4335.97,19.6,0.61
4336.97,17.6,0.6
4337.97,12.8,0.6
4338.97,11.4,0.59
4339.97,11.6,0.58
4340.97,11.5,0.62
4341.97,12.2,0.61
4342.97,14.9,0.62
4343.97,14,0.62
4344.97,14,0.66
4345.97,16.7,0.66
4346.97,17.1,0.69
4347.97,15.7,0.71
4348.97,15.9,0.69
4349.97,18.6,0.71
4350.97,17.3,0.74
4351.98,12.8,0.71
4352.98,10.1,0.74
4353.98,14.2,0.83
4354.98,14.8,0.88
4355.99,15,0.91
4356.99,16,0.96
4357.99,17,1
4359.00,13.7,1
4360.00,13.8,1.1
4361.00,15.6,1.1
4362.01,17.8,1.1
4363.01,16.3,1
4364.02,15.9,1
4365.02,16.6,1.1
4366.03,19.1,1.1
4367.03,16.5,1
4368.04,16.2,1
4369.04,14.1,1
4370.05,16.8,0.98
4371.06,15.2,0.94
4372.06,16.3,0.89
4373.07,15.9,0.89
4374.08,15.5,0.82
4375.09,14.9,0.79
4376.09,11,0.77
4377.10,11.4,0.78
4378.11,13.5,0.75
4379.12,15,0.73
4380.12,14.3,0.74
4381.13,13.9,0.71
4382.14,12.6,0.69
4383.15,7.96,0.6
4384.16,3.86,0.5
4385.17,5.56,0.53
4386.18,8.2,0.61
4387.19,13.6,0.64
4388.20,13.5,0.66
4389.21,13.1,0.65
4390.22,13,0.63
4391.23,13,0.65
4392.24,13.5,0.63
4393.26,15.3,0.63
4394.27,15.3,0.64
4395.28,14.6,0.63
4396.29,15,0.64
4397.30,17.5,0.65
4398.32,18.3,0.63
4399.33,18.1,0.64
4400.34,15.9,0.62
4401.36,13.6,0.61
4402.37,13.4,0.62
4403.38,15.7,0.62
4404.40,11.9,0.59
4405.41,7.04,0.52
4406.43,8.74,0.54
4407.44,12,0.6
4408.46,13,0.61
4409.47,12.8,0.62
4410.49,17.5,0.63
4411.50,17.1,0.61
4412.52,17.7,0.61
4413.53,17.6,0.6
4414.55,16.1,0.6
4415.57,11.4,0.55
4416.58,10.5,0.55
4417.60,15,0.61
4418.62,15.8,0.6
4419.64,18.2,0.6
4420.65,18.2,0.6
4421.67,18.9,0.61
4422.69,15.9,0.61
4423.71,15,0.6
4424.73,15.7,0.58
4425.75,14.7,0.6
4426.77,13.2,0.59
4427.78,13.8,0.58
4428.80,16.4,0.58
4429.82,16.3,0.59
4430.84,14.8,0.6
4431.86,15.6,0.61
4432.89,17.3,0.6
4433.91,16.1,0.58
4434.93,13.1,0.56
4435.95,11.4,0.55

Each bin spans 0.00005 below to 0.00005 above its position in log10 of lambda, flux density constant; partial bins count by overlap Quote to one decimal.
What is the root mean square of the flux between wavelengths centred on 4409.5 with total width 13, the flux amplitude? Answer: 14.1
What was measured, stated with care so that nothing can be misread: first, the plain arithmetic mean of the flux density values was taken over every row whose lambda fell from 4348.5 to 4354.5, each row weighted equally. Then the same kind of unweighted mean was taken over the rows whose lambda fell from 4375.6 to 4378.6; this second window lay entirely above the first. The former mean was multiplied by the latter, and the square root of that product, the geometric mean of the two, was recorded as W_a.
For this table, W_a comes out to 13.3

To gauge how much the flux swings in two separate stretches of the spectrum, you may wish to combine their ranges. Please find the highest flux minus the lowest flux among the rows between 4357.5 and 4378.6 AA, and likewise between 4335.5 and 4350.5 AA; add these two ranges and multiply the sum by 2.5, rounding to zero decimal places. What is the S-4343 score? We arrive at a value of 41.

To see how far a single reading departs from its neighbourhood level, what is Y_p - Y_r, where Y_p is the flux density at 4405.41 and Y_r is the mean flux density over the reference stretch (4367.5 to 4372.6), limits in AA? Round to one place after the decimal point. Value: -8.7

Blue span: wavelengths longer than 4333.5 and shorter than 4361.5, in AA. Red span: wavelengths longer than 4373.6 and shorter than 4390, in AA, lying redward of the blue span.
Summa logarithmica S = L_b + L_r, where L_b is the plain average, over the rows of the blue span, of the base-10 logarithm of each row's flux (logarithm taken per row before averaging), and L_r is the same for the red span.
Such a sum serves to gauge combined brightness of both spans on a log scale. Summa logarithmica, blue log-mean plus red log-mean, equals 2.21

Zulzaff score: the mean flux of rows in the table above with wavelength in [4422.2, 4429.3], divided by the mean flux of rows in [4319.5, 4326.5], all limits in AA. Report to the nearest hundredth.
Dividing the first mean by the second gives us 1.11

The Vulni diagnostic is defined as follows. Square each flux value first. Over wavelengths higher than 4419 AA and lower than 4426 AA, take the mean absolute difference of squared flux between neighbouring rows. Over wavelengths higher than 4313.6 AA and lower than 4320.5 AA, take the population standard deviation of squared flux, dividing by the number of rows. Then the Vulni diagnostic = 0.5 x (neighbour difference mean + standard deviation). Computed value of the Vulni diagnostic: 44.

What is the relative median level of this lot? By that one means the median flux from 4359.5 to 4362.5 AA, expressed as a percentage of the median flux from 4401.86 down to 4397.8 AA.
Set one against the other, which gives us 92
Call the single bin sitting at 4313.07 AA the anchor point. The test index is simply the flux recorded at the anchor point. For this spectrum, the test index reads 11.7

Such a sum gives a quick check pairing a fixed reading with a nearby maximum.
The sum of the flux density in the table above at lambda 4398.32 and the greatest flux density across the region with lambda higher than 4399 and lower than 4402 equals 36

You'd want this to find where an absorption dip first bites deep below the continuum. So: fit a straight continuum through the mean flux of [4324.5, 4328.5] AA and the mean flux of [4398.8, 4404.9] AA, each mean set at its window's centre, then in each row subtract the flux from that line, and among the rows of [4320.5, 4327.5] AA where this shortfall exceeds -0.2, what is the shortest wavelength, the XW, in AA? 4326.00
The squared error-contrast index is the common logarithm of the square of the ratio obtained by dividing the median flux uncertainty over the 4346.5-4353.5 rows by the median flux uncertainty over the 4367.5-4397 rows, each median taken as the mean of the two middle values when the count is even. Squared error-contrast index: 0.02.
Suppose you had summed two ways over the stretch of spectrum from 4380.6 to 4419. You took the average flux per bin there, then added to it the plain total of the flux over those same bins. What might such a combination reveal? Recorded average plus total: 522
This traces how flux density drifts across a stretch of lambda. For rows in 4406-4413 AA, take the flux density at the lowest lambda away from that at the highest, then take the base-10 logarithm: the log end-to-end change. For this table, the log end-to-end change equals 1.0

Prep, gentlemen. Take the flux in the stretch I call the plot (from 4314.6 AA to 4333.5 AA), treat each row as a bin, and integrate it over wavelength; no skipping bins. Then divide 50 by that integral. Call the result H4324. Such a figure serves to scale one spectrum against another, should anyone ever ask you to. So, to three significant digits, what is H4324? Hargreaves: 0.186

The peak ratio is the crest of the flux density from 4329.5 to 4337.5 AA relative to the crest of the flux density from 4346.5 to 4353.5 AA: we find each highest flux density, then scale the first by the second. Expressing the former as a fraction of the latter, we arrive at 1.05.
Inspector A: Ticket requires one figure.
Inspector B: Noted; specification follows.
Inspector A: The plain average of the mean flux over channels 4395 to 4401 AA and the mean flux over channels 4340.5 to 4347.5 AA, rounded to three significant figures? 15.5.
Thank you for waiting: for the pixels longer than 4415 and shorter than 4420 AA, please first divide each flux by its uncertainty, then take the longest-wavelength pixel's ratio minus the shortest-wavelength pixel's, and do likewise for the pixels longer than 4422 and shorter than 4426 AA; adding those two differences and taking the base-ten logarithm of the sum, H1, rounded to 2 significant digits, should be 0.91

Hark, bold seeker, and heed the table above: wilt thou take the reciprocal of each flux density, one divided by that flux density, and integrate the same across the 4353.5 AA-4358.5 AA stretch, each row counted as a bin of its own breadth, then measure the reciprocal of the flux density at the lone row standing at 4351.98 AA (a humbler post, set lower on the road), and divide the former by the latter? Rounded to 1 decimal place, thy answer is 4.2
